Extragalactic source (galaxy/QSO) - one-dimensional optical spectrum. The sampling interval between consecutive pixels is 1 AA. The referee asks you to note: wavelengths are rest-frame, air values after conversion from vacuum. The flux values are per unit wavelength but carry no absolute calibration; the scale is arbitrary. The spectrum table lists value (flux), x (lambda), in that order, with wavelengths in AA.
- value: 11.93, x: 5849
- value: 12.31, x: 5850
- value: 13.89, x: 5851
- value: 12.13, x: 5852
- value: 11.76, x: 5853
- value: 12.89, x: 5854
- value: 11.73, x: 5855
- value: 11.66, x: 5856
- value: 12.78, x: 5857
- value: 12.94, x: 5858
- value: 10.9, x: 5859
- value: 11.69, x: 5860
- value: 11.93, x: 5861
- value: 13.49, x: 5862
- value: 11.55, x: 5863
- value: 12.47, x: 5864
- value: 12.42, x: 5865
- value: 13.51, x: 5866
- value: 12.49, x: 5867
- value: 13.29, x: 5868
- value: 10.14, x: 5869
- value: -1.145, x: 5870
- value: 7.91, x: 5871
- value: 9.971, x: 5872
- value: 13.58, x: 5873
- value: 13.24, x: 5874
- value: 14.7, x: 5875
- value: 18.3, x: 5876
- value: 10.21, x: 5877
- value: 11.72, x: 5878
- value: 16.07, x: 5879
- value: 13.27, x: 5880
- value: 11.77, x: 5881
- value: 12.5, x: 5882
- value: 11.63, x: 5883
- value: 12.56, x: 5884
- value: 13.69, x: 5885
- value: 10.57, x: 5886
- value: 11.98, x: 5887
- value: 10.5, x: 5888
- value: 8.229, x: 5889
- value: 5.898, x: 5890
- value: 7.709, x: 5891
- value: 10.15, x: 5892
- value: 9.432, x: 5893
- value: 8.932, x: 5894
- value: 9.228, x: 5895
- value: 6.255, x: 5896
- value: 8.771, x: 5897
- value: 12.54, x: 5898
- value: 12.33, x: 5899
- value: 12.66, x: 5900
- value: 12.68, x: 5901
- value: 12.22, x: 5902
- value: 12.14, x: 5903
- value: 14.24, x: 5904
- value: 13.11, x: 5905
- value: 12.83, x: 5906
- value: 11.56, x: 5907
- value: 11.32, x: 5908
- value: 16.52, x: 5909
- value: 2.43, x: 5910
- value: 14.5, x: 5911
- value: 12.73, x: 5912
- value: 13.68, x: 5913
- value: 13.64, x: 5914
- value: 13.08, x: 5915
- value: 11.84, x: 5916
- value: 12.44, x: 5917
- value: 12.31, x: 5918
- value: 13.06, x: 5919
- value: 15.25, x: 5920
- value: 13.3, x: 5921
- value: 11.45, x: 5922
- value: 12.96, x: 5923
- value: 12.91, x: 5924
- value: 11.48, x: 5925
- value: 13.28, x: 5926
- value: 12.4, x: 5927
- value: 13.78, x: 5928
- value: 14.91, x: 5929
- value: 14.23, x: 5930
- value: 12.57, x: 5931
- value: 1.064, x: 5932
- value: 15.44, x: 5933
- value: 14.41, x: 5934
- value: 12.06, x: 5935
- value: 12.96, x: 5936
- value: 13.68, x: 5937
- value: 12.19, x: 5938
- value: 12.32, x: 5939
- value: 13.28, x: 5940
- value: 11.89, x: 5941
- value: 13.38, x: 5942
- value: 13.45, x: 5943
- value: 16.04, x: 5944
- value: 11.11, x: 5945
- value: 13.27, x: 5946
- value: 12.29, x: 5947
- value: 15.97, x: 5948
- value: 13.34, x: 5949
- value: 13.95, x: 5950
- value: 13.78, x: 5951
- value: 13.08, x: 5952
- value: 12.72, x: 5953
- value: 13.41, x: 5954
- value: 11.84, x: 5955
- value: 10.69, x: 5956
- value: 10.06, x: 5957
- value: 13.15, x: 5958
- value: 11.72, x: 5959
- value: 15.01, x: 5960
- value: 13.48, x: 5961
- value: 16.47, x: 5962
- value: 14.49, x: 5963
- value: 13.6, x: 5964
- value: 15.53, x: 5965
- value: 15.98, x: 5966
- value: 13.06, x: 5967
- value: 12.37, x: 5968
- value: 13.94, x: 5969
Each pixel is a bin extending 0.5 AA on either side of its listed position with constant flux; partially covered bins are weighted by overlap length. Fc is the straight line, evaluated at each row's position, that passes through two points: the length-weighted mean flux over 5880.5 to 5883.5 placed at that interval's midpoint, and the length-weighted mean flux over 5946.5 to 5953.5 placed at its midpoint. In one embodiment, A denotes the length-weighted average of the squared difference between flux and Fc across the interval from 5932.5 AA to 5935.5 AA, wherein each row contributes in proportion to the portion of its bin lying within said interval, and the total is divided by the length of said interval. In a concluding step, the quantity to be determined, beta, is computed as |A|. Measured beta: 2.6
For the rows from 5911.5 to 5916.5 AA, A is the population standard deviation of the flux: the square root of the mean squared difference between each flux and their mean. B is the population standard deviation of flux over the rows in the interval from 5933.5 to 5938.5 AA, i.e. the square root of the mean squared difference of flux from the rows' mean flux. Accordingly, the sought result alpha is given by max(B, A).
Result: 0.9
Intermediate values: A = 0.7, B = 0.89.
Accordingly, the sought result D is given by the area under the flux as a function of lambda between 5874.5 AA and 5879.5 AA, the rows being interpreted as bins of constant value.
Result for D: 71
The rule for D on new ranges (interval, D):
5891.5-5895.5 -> 38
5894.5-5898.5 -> 37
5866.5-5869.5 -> 36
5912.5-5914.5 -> 27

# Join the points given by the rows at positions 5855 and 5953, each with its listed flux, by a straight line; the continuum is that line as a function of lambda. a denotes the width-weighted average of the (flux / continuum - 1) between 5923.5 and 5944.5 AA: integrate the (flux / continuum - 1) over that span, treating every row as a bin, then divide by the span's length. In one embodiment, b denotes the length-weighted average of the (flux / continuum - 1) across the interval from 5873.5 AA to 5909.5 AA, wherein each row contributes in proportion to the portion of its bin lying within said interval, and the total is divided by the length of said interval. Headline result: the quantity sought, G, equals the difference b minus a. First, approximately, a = 0.02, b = -0.03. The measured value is -0.05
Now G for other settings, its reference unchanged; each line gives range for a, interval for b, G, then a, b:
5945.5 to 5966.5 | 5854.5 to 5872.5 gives -0.12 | 0.06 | -0.06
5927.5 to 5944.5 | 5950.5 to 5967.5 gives 0.03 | 0.02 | 0.05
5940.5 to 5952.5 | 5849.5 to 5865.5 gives -0.02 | 0.06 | 0.05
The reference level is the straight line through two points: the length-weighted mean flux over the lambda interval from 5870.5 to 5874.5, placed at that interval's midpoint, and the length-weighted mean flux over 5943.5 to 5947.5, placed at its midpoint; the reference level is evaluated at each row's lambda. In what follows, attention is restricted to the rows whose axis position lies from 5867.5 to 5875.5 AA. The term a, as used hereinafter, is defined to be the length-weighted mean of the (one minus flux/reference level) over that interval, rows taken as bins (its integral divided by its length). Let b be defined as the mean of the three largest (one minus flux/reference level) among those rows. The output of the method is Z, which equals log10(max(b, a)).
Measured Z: -0.3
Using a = 0.09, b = 0.50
